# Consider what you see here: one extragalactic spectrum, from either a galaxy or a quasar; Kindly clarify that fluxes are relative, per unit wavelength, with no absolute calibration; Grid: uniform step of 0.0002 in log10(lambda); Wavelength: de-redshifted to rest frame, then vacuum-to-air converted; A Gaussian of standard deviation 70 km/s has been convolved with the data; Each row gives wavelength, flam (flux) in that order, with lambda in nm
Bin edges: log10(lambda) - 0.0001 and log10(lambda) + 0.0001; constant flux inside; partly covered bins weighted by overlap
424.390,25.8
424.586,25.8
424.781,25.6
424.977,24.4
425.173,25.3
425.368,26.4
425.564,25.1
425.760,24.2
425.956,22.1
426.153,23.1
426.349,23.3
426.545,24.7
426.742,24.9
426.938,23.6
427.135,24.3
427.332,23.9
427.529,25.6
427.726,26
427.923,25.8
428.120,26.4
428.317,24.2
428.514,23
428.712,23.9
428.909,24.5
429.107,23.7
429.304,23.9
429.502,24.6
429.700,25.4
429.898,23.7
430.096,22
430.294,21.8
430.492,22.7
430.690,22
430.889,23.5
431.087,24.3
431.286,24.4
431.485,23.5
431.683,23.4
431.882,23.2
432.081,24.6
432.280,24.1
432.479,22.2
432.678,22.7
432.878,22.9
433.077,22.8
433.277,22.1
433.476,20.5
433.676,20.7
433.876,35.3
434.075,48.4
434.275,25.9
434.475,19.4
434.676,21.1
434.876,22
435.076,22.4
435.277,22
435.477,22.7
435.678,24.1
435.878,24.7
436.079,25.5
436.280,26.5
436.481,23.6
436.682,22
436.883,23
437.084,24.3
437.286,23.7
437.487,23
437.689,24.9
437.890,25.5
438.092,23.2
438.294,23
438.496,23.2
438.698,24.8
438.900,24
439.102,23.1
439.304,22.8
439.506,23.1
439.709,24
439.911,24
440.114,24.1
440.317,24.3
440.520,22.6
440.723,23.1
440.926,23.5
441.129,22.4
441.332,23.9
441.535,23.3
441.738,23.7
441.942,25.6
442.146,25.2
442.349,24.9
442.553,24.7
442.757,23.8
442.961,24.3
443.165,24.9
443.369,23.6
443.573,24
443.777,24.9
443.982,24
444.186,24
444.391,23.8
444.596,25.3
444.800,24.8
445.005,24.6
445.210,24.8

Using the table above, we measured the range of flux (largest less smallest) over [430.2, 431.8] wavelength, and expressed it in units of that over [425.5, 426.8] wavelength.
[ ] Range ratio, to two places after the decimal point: 0.87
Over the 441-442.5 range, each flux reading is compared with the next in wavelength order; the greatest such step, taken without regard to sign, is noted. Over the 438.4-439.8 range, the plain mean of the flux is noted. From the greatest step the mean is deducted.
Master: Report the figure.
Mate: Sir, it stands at -21.7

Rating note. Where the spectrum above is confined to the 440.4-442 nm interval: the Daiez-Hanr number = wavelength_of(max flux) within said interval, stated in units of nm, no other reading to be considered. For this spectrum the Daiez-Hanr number 441.942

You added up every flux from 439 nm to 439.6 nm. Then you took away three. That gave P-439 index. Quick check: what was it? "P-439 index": 66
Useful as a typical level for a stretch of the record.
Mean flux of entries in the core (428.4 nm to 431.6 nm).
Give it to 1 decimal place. 23.6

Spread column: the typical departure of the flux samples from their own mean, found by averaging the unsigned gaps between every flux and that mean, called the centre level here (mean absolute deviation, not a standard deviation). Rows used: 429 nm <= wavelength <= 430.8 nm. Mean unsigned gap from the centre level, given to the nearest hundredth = 1.05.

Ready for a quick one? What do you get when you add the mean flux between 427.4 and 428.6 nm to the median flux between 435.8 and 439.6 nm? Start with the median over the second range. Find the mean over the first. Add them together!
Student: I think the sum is 48.8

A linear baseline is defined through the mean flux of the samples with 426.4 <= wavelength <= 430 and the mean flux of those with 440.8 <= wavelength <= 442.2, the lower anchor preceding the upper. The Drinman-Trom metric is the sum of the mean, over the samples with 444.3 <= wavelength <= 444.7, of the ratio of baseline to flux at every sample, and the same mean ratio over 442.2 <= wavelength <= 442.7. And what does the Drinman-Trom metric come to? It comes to 1.93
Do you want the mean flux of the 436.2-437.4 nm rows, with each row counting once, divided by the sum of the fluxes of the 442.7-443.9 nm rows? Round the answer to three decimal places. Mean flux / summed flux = 0.164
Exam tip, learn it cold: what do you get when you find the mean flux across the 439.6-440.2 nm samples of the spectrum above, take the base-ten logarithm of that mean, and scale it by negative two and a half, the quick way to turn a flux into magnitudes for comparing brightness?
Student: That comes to -3.45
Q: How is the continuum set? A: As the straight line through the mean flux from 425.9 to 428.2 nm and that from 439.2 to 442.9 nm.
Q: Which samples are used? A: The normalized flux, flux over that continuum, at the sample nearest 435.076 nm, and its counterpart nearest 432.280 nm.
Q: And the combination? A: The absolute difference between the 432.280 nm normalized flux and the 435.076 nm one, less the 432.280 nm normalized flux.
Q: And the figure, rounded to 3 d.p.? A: -0.929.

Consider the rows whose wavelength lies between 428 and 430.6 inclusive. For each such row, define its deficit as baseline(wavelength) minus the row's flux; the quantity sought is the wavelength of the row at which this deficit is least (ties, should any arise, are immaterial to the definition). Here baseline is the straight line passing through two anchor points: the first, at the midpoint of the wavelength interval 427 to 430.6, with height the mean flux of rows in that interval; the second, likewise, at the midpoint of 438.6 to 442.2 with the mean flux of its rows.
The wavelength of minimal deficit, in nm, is 428.120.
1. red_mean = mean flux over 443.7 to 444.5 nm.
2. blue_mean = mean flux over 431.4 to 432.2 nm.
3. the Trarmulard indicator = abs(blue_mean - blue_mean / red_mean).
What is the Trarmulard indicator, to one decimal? 22.7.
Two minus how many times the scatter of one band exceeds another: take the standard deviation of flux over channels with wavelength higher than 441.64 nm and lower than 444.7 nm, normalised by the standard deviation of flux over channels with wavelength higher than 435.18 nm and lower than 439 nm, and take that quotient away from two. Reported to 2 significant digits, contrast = 1.5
